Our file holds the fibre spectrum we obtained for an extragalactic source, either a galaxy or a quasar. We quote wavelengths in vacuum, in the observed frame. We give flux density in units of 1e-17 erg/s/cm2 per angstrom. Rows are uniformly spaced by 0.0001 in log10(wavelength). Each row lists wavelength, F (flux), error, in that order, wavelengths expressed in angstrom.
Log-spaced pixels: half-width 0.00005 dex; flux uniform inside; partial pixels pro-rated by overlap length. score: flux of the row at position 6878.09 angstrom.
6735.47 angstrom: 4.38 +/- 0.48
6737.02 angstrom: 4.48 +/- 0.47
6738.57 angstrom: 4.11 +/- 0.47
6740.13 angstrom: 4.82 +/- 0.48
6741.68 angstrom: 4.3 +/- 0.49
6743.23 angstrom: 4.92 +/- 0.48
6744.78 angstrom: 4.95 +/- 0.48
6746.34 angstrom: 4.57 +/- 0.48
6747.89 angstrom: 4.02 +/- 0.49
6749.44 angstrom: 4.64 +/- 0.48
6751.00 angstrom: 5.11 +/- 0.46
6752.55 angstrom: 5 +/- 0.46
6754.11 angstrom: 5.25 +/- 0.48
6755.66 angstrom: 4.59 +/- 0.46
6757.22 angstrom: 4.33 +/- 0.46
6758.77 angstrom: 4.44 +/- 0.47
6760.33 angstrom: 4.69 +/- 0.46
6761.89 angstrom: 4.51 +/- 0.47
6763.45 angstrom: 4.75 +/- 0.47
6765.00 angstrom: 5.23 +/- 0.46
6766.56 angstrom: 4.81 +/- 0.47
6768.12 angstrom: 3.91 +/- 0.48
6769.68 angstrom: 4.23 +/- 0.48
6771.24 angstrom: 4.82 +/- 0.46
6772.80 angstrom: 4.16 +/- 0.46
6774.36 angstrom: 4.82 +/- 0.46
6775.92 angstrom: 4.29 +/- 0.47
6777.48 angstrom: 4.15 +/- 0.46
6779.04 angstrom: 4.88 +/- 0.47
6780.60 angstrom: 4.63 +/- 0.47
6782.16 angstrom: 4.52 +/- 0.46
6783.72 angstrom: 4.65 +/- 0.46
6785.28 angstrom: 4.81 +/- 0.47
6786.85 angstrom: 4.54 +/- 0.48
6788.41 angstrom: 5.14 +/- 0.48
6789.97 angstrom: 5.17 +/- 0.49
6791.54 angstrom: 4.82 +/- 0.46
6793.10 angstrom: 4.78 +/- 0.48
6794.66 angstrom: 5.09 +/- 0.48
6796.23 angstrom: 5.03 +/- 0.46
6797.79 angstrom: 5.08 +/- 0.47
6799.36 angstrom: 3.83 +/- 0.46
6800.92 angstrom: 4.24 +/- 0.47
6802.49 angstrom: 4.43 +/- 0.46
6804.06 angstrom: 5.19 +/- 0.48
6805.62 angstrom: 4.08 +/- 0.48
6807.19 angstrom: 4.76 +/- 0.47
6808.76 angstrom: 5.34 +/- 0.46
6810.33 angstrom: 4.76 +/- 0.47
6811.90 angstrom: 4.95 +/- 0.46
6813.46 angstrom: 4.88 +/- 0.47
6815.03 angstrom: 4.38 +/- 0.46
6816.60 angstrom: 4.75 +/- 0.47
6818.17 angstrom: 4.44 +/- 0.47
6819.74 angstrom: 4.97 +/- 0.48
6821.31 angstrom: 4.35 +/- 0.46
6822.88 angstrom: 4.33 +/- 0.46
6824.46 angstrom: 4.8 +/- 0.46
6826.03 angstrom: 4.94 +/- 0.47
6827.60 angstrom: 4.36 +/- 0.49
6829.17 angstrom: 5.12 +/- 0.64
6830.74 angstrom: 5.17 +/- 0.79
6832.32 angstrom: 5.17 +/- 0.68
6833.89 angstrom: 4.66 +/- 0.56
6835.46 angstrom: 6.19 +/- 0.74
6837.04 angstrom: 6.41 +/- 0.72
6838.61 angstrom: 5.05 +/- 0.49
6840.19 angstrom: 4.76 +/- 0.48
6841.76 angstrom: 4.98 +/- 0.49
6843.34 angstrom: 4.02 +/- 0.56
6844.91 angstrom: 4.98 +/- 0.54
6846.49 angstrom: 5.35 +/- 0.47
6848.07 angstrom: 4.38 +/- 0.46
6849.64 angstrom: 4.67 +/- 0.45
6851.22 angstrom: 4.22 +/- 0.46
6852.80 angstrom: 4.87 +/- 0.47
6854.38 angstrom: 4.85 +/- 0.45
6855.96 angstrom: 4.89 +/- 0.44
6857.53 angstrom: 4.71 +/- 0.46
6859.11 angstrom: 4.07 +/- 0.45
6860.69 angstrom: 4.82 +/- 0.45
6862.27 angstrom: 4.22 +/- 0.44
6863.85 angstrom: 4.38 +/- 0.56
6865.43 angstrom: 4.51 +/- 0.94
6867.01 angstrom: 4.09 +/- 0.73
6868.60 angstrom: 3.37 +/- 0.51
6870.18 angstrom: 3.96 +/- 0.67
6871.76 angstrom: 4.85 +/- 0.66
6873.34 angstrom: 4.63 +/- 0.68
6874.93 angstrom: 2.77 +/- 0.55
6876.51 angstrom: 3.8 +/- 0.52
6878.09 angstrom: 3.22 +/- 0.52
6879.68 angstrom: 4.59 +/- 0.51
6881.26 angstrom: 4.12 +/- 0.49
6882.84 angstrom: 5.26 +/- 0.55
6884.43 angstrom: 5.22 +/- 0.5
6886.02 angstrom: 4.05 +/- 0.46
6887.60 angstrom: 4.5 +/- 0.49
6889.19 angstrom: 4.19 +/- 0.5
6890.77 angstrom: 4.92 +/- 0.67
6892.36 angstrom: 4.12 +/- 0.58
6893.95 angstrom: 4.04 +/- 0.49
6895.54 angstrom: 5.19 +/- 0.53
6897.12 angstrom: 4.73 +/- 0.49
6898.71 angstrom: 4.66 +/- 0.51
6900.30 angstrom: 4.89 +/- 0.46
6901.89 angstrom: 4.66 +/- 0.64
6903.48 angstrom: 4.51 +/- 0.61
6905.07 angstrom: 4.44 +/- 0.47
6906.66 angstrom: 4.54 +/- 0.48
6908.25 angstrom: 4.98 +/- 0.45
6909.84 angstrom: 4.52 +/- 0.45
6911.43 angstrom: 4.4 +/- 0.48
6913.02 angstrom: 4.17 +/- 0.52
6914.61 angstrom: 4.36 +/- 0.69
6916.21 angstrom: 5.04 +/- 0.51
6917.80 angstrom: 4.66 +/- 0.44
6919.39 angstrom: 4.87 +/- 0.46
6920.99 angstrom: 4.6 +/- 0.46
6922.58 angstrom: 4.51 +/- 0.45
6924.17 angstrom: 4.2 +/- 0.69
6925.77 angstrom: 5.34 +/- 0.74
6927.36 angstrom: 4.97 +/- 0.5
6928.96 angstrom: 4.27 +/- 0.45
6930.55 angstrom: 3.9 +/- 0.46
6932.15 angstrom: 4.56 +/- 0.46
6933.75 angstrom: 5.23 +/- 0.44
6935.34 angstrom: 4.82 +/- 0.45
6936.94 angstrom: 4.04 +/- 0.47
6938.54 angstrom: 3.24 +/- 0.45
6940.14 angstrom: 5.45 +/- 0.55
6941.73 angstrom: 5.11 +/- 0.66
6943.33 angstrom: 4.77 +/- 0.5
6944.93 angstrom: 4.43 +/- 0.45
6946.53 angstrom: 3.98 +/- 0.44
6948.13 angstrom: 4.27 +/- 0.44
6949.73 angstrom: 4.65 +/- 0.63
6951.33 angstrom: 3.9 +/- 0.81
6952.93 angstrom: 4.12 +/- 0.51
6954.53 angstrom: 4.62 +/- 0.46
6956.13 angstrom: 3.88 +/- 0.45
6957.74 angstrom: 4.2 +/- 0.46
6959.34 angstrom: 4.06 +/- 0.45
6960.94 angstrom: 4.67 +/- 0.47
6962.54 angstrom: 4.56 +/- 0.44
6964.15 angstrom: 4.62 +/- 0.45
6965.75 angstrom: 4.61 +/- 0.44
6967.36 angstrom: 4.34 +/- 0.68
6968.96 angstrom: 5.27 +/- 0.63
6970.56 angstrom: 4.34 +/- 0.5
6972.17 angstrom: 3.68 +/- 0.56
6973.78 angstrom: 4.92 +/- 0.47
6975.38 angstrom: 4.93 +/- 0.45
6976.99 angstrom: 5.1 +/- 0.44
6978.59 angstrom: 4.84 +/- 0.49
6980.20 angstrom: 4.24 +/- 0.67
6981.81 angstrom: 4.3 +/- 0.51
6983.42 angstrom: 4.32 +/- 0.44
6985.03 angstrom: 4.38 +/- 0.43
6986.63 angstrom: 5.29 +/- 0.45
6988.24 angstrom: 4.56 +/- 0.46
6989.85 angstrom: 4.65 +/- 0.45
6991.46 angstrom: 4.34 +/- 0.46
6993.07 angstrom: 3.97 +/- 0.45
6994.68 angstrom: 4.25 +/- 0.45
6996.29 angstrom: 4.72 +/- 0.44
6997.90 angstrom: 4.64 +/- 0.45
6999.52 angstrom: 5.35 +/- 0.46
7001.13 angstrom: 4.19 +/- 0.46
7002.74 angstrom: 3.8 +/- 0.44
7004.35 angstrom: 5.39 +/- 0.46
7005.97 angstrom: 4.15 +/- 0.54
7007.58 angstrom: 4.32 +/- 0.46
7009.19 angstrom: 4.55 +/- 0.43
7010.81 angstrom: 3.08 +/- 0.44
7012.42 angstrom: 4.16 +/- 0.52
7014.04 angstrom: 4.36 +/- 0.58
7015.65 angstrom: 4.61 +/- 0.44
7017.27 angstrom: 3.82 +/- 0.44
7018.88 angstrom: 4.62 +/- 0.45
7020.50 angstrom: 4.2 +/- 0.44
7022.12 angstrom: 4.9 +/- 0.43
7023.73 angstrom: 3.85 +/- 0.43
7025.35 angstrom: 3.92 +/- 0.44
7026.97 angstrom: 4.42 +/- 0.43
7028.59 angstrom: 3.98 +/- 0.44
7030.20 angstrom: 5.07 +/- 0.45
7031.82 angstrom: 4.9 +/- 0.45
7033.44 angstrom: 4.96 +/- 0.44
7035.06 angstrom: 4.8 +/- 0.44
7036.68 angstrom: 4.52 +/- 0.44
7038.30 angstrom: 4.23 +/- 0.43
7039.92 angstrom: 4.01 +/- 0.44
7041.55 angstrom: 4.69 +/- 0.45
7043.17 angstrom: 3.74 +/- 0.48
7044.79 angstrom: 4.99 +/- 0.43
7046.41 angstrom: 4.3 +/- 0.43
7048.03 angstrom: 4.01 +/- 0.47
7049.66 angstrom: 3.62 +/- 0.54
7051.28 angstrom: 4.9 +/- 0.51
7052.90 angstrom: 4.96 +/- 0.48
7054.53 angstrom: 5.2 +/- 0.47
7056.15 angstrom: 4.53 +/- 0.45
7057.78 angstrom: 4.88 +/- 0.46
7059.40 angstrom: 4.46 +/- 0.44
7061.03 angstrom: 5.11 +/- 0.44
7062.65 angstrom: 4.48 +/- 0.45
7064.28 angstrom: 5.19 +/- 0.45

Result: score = 3.22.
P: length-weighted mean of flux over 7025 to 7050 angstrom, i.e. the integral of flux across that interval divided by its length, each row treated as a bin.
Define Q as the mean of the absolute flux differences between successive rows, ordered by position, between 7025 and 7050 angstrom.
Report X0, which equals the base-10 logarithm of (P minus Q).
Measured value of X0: 0.592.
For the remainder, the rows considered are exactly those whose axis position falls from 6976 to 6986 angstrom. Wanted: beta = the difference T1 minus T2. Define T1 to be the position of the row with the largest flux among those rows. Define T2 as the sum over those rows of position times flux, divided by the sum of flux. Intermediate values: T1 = 6976.99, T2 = 6980.9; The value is -3.9 angstrom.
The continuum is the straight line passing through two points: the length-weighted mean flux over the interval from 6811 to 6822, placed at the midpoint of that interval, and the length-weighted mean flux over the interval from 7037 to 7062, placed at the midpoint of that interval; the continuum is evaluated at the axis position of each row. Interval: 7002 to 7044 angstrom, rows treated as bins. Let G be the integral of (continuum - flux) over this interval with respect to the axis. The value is 8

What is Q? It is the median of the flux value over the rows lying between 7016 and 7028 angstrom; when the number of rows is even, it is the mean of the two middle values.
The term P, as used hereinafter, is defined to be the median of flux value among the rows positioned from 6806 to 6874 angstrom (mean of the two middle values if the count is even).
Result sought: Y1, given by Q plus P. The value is 8.96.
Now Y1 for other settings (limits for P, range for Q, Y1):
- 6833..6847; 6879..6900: 9.57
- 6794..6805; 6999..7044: 9.37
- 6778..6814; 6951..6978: 9.37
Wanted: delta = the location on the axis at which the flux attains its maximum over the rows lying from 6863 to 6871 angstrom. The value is 6865.43 angstrom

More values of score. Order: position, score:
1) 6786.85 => 4.54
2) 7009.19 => 4.55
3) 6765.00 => 5.23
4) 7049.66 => 3.62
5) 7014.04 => 4.36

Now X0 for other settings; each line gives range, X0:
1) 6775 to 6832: 0.637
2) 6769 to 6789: 0.621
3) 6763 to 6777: 0.599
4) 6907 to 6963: 0.603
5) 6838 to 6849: 0.619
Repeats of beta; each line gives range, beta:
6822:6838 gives 6.6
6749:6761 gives -0.7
